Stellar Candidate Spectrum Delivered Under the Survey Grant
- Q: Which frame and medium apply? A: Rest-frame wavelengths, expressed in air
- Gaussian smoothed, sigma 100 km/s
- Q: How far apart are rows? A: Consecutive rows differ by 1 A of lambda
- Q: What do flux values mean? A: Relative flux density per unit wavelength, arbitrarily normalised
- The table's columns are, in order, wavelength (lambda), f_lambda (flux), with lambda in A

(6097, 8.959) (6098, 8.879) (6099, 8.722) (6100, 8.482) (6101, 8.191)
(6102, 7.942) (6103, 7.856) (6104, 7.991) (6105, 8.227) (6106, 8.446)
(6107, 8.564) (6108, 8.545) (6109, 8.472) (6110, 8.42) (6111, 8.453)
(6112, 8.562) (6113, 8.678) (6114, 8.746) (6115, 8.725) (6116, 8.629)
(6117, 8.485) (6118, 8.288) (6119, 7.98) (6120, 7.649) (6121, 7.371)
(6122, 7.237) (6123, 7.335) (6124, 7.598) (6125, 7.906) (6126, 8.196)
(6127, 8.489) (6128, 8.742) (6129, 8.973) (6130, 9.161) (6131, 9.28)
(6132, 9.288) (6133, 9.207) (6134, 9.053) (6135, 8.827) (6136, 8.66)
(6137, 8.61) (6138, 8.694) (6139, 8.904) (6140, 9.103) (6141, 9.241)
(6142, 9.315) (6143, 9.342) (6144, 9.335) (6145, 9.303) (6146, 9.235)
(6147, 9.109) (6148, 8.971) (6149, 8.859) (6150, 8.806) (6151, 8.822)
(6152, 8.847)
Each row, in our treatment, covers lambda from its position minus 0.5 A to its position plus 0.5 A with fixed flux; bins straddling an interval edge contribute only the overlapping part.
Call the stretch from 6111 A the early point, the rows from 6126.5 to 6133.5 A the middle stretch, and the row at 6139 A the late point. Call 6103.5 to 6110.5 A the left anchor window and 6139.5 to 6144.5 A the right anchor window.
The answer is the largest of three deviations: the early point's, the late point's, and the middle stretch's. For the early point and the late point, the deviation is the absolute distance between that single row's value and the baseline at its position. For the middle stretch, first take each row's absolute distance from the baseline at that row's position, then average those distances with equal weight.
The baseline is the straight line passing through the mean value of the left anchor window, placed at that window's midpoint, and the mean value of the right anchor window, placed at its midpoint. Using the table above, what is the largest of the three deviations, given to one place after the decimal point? 0.3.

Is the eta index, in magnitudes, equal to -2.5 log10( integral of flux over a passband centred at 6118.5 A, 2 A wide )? -3.03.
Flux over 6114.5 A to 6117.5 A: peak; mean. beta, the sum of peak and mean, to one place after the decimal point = 17.3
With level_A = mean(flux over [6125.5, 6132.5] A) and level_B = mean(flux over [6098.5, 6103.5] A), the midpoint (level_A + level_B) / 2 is 8.56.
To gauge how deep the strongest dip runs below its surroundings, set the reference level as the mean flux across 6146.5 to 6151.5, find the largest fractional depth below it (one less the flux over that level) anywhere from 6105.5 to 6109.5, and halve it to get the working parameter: 0.026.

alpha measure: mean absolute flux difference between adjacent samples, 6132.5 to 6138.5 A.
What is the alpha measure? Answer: 0.14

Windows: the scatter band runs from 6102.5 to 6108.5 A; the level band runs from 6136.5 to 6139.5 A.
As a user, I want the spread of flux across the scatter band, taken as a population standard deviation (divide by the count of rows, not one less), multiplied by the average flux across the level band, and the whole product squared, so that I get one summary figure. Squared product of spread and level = 5.6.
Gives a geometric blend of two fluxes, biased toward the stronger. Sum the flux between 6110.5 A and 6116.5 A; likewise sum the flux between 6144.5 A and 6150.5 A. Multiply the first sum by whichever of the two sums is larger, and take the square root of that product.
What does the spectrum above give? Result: 53.0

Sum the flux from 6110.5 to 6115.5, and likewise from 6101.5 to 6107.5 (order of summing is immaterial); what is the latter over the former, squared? 1.3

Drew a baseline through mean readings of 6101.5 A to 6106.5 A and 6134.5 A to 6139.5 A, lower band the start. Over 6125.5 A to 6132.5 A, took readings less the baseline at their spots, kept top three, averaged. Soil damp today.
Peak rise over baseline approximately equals 0.62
